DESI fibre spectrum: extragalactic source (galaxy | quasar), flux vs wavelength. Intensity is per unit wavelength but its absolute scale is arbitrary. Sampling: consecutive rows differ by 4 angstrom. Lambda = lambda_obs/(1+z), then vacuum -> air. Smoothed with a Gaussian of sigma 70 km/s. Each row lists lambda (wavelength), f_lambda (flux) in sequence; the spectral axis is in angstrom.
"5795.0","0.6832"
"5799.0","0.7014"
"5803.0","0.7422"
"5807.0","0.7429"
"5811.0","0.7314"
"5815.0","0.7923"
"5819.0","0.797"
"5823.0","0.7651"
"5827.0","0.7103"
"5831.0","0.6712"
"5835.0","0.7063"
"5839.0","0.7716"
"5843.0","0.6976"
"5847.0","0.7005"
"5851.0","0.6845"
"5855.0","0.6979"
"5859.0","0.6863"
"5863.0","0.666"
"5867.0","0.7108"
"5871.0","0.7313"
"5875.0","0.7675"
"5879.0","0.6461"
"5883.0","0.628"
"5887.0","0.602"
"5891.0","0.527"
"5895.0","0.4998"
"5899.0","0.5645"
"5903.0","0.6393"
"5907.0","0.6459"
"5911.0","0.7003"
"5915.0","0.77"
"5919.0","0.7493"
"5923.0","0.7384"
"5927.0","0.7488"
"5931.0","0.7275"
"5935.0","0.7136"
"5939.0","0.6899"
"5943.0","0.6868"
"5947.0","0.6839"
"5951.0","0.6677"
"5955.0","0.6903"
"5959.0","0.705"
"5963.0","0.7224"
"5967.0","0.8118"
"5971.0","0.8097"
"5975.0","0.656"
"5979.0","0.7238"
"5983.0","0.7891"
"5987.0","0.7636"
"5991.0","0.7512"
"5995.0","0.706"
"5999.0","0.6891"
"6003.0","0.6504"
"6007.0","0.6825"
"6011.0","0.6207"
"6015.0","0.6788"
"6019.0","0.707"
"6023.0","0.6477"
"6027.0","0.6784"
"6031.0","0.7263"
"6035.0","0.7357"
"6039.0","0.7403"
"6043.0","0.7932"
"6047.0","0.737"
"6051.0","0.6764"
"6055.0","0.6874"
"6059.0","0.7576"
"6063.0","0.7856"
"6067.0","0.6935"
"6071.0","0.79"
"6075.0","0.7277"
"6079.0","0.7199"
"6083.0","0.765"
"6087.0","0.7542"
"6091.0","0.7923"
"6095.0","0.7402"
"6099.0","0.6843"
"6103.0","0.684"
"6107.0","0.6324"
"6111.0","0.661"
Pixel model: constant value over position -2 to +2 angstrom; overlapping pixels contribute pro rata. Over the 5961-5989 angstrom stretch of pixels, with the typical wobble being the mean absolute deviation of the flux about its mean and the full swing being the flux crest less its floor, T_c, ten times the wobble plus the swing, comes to 0.61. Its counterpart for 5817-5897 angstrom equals 0.84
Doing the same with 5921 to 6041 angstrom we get 0.55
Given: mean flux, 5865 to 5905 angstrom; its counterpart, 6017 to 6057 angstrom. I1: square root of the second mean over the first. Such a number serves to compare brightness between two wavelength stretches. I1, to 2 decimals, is 1.06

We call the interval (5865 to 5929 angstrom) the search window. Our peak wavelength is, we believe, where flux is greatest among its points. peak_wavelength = 5915.0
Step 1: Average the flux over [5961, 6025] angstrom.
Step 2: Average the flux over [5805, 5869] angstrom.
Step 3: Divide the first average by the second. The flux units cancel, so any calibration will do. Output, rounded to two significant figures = 0.99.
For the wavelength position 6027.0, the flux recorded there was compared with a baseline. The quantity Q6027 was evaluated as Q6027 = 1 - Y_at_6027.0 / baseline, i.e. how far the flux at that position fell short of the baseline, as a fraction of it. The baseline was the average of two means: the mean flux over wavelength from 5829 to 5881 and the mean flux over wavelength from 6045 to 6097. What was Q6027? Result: 0.060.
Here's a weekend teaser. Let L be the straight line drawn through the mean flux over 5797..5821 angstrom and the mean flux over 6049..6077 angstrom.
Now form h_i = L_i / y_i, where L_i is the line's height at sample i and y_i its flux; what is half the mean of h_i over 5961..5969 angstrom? 0.48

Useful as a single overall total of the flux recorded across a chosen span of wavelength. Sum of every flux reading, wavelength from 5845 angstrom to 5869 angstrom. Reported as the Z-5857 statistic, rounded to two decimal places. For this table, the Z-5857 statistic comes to 4.15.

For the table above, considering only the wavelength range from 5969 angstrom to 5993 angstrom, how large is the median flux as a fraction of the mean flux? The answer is 1.011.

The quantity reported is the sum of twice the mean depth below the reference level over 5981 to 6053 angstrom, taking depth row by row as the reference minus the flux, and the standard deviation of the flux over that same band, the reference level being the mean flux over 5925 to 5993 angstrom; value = 0.08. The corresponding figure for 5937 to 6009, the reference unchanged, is 0.07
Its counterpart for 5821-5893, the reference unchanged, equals 0.14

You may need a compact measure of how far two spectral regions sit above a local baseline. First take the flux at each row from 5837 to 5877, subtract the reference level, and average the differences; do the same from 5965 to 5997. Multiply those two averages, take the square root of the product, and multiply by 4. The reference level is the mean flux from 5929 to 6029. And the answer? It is 0.062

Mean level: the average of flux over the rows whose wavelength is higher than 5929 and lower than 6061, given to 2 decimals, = 0.71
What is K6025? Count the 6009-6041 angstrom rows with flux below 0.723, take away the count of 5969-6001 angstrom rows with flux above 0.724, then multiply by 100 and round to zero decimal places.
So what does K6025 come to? 100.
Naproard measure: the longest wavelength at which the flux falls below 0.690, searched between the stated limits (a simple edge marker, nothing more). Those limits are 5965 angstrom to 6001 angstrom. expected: 5999.0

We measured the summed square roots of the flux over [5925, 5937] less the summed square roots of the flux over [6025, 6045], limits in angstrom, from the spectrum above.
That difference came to -1.7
